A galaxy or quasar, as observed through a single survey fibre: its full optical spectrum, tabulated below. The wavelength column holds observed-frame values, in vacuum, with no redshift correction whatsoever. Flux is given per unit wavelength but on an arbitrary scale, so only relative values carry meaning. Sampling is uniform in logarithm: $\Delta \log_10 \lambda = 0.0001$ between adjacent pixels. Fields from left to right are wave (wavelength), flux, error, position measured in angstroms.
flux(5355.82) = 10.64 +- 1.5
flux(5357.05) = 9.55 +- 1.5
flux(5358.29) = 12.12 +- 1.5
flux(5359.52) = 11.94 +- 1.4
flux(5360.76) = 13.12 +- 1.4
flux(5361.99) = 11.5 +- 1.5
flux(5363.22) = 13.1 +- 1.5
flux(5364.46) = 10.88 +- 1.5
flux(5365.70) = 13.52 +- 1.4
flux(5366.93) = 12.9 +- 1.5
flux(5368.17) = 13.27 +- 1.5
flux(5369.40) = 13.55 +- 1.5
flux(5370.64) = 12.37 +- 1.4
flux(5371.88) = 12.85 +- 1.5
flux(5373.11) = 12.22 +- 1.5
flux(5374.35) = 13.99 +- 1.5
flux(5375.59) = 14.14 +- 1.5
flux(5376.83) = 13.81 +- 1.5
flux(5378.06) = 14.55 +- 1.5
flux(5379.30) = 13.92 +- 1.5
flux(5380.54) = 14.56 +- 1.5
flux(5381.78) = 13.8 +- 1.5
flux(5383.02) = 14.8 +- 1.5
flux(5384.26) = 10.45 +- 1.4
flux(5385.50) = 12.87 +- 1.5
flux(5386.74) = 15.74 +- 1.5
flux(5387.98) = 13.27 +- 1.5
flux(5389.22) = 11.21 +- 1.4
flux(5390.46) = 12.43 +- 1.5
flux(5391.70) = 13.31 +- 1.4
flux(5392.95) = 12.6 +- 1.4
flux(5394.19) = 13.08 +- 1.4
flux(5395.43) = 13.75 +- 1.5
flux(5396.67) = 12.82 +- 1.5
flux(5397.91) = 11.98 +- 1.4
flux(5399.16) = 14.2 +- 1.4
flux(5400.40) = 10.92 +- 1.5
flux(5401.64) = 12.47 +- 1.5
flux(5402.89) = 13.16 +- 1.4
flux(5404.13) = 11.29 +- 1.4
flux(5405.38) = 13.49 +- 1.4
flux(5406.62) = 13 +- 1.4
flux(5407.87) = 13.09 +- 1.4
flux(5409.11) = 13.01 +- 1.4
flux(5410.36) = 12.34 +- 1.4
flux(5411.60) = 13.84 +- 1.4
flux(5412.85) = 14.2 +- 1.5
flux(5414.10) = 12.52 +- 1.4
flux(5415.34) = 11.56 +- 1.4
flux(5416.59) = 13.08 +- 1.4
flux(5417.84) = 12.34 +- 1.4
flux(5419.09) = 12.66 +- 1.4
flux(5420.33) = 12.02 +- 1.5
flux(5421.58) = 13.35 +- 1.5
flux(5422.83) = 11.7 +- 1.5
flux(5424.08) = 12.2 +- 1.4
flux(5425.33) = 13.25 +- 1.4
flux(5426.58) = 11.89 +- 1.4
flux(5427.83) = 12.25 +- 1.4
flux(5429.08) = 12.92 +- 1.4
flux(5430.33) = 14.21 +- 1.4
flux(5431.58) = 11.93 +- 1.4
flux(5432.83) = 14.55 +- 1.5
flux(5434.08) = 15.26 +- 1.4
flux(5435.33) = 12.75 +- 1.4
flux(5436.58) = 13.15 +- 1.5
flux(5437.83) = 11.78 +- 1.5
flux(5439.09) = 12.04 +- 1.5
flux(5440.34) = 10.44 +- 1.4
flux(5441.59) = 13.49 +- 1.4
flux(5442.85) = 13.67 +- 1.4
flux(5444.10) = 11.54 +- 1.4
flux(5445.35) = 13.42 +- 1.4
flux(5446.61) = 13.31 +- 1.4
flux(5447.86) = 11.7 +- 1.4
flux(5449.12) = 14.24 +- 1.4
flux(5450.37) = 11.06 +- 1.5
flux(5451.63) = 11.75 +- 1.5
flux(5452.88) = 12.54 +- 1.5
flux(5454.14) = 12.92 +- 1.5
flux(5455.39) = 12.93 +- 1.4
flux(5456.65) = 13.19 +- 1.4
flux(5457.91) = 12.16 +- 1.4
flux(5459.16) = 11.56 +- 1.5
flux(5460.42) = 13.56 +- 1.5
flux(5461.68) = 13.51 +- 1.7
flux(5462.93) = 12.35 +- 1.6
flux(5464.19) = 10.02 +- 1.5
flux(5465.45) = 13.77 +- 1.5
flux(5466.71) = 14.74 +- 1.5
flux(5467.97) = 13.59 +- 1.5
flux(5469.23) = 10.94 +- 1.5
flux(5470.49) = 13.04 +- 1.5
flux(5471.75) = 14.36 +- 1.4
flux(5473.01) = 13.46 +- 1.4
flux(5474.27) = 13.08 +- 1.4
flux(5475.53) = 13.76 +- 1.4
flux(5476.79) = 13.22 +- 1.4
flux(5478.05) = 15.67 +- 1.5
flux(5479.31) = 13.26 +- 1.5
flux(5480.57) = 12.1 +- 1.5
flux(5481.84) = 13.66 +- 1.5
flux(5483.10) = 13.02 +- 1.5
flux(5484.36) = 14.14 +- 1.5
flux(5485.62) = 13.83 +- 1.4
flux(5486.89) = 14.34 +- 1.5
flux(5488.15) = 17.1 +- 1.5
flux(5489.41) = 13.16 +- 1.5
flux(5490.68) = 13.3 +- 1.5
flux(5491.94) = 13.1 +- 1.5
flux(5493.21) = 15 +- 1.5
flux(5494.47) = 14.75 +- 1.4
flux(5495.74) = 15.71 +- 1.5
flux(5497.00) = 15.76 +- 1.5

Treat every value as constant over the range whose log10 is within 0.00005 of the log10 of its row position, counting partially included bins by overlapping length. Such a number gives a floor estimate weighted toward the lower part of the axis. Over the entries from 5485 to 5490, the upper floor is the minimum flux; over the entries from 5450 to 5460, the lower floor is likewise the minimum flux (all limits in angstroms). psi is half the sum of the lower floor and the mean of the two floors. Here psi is 11.6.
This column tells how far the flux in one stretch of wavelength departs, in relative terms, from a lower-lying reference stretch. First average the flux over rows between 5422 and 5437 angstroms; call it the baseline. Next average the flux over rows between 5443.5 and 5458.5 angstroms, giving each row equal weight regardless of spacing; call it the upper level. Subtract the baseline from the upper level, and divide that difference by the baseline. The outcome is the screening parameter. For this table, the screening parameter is -0.034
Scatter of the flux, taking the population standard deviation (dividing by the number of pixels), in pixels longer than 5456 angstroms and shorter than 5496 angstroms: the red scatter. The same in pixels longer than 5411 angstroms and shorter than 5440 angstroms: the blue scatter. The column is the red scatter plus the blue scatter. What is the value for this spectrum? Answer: 2.34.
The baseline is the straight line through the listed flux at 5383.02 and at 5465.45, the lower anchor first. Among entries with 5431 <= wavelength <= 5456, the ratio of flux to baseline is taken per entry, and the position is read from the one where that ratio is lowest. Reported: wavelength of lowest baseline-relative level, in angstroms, 5440.34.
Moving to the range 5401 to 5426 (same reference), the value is 5404.13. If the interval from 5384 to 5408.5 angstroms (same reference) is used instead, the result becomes 5384.26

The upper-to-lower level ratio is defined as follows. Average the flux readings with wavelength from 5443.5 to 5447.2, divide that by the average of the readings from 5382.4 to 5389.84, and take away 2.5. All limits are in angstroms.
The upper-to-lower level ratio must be -1.52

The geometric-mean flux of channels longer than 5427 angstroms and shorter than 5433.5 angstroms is 13.1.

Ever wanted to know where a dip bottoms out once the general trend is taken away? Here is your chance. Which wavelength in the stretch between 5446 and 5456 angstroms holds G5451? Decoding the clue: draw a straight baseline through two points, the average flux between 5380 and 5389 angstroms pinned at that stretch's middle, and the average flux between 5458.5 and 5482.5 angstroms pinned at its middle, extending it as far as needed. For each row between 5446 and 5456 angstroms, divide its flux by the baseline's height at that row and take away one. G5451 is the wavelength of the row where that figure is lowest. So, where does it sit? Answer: 5450.37 angstroms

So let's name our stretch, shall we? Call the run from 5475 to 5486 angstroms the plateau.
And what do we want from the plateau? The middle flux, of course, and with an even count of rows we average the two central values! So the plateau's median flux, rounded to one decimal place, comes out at 13.7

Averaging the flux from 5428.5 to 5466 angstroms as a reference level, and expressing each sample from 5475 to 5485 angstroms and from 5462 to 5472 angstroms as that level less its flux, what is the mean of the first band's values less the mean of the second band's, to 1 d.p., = -0.8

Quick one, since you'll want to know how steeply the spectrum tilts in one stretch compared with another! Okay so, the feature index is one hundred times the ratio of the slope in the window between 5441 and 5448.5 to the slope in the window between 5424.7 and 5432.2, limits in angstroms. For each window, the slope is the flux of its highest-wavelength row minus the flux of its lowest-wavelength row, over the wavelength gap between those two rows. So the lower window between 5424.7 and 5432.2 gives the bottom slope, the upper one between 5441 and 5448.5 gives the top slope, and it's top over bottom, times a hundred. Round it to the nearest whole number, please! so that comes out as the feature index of 135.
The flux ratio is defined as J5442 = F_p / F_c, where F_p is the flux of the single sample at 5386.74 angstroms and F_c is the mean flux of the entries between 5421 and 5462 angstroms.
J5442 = 1.24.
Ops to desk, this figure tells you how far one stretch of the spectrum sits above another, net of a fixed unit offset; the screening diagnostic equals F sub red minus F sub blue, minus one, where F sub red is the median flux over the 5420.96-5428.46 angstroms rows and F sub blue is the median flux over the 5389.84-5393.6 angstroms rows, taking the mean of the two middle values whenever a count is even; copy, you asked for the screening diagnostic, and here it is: -1.4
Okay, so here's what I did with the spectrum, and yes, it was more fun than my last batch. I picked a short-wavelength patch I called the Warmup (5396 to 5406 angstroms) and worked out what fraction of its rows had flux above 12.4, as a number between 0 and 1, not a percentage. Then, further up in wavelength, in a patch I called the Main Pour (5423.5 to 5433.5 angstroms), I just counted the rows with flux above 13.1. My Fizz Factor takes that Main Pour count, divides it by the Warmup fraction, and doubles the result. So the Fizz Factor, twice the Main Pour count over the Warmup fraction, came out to 10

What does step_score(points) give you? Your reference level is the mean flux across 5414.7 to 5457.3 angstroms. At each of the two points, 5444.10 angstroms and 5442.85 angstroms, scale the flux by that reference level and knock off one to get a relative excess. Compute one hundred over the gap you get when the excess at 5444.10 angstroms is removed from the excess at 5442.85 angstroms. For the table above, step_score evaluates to 595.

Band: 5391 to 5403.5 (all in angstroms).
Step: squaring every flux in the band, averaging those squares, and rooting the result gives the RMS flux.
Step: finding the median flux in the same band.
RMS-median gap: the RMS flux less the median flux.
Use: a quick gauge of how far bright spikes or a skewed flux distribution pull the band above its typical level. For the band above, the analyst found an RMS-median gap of -0.09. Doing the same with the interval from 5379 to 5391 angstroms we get -0.14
